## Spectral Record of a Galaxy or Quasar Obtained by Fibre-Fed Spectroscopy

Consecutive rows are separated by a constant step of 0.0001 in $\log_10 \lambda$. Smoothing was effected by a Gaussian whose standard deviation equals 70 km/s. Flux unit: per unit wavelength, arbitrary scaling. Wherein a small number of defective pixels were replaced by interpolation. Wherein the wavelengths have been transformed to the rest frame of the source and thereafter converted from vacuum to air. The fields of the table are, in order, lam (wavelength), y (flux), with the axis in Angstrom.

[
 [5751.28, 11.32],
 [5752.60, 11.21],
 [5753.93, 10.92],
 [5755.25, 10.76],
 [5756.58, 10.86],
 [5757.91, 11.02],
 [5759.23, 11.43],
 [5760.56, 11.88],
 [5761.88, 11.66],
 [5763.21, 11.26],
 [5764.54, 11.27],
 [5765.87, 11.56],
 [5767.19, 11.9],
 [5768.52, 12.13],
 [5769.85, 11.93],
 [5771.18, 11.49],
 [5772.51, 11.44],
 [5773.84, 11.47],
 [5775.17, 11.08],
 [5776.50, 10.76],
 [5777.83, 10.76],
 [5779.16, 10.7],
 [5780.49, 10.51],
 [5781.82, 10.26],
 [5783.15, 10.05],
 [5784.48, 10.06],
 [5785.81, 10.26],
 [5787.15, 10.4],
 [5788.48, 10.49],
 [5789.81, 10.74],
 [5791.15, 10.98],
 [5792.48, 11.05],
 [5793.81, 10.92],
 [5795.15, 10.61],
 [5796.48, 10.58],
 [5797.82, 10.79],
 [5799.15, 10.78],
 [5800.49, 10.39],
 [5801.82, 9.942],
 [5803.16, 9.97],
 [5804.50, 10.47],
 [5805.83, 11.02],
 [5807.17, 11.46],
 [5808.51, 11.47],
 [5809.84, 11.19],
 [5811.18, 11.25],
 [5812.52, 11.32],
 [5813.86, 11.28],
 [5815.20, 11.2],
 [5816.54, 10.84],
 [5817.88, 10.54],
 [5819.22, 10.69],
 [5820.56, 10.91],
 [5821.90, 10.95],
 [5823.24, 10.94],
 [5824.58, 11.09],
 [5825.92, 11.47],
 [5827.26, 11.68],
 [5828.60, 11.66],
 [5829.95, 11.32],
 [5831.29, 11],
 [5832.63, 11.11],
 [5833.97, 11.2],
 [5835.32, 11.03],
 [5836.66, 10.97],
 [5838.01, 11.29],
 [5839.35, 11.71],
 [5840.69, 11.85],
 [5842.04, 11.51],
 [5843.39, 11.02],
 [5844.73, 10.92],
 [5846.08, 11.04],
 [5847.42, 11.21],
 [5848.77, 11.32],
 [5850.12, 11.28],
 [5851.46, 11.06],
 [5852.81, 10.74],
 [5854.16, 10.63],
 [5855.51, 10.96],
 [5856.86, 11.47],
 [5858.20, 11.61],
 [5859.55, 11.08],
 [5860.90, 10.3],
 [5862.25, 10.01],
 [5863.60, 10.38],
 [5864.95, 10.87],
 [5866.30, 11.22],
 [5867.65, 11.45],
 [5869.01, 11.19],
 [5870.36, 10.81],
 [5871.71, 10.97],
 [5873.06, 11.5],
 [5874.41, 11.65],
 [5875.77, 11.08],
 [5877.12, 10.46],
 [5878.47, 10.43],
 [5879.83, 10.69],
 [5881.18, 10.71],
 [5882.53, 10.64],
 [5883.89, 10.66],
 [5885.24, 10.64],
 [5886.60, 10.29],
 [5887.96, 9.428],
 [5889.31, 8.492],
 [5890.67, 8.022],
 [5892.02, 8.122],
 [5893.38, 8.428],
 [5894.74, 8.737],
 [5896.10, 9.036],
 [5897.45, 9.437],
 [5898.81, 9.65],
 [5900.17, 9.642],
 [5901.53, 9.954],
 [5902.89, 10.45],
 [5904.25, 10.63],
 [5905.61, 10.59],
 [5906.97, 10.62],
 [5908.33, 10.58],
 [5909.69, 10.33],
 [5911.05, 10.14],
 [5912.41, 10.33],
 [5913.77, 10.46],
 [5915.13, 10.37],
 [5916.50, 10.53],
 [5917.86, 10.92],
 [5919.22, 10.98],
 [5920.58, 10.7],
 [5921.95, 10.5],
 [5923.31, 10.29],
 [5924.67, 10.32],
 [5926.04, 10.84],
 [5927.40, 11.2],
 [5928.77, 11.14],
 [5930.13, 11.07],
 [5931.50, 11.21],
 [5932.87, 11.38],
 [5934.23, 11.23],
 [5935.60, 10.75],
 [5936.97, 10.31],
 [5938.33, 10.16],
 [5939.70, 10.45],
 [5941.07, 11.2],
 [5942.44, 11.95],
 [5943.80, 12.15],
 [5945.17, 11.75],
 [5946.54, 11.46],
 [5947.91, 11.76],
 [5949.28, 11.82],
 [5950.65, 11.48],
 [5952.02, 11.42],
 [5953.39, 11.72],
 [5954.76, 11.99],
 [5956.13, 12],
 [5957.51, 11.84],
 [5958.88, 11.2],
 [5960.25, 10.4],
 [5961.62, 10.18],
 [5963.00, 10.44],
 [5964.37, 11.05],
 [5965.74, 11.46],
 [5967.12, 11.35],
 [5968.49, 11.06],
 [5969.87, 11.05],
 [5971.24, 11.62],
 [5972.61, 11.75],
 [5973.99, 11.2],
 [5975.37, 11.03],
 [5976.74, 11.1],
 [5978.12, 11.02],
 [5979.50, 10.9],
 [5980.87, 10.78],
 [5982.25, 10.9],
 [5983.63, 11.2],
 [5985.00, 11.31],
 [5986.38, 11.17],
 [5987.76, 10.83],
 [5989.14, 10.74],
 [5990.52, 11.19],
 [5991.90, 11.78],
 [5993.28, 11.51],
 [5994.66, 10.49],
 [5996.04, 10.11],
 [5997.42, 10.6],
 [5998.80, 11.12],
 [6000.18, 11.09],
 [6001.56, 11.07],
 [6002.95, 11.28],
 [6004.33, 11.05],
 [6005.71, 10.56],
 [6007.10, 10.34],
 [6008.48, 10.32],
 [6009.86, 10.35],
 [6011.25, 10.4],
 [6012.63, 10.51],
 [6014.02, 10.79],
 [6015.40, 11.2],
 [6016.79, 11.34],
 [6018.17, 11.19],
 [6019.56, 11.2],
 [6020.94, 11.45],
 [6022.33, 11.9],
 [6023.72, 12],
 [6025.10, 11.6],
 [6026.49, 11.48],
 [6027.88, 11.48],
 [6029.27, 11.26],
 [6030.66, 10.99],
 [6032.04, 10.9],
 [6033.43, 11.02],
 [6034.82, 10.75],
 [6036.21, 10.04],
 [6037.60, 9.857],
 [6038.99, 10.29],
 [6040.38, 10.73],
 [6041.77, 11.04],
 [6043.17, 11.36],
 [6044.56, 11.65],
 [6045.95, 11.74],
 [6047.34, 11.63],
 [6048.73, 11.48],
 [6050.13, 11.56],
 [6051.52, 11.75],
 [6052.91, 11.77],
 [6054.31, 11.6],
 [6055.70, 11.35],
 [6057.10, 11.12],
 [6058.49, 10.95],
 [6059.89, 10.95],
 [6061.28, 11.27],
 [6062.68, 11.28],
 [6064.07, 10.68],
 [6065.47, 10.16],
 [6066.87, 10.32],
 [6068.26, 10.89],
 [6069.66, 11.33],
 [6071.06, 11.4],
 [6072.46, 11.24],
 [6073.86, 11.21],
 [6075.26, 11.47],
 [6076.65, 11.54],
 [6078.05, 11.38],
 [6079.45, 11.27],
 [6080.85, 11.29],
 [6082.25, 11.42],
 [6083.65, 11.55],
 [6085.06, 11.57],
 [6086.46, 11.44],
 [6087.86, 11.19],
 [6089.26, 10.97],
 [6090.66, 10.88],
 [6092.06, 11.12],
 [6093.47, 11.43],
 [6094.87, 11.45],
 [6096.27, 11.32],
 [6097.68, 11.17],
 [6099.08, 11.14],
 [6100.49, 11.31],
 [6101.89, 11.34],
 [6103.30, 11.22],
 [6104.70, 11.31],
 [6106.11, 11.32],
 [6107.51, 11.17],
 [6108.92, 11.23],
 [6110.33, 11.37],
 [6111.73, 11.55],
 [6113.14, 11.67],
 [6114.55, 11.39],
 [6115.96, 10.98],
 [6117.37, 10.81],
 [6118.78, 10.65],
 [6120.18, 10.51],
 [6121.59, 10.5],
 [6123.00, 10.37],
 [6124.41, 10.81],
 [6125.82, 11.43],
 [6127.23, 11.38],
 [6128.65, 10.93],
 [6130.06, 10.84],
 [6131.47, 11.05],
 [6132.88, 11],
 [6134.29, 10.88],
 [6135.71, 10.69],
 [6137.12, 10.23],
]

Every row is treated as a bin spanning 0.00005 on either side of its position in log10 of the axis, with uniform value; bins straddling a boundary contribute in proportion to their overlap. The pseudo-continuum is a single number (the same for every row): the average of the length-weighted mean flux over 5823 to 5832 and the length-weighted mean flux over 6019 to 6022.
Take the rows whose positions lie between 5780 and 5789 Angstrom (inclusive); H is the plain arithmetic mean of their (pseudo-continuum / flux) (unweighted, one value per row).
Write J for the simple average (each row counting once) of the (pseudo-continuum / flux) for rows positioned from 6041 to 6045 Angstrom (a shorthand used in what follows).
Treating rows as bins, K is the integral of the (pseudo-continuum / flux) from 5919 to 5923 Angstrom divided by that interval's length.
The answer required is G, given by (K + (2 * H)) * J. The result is 3.29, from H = 1.11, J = 1.002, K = 1.07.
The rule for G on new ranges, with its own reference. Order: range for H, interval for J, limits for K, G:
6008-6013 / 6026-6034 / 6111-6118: 3.25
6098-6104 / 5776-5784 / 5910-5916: 3.38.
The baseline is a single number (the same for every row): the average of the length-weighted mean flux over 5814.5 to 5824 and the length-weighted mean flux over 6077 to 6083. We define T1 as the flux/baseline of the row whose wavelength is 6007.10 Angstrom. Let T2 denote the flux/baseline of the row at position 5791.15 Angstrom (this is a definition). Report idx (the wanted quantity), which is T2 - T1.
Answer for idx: 0.058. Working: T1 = 0.93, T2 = 0.99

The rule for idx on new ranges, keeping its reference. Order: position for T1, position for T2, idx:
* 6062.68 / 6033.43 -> -0.023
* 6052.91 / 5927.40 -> -0.051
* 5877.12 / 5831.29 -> 0.049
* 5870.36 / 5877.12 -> -0.031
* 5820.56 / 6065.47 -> -0.067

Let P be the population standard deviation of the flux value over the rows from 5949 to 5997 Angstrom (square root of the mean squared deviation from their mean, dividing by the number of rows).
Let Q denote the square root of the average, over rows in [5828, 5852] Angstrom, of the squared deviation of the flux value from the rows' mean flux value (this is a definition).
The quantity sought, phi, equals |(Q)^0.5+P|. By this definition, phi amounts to 1.0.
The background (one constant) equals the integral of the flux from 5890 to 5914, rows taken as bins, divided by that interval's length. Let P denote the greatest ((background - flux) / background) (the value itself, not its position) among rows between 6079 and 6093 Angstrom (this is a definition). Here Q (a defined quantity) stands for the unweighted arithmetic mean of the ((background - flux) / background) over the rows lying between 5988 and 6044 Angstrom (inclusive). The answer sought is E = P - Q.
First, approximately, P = -0.12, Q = -0.13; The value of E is 0.008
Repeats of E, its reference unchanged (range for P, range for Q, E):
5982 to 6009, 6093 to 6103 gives 0.123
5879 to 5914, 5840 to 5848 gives 0.333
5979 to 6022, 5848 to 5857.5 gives 0.098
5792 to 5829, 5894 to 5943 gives 0.058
